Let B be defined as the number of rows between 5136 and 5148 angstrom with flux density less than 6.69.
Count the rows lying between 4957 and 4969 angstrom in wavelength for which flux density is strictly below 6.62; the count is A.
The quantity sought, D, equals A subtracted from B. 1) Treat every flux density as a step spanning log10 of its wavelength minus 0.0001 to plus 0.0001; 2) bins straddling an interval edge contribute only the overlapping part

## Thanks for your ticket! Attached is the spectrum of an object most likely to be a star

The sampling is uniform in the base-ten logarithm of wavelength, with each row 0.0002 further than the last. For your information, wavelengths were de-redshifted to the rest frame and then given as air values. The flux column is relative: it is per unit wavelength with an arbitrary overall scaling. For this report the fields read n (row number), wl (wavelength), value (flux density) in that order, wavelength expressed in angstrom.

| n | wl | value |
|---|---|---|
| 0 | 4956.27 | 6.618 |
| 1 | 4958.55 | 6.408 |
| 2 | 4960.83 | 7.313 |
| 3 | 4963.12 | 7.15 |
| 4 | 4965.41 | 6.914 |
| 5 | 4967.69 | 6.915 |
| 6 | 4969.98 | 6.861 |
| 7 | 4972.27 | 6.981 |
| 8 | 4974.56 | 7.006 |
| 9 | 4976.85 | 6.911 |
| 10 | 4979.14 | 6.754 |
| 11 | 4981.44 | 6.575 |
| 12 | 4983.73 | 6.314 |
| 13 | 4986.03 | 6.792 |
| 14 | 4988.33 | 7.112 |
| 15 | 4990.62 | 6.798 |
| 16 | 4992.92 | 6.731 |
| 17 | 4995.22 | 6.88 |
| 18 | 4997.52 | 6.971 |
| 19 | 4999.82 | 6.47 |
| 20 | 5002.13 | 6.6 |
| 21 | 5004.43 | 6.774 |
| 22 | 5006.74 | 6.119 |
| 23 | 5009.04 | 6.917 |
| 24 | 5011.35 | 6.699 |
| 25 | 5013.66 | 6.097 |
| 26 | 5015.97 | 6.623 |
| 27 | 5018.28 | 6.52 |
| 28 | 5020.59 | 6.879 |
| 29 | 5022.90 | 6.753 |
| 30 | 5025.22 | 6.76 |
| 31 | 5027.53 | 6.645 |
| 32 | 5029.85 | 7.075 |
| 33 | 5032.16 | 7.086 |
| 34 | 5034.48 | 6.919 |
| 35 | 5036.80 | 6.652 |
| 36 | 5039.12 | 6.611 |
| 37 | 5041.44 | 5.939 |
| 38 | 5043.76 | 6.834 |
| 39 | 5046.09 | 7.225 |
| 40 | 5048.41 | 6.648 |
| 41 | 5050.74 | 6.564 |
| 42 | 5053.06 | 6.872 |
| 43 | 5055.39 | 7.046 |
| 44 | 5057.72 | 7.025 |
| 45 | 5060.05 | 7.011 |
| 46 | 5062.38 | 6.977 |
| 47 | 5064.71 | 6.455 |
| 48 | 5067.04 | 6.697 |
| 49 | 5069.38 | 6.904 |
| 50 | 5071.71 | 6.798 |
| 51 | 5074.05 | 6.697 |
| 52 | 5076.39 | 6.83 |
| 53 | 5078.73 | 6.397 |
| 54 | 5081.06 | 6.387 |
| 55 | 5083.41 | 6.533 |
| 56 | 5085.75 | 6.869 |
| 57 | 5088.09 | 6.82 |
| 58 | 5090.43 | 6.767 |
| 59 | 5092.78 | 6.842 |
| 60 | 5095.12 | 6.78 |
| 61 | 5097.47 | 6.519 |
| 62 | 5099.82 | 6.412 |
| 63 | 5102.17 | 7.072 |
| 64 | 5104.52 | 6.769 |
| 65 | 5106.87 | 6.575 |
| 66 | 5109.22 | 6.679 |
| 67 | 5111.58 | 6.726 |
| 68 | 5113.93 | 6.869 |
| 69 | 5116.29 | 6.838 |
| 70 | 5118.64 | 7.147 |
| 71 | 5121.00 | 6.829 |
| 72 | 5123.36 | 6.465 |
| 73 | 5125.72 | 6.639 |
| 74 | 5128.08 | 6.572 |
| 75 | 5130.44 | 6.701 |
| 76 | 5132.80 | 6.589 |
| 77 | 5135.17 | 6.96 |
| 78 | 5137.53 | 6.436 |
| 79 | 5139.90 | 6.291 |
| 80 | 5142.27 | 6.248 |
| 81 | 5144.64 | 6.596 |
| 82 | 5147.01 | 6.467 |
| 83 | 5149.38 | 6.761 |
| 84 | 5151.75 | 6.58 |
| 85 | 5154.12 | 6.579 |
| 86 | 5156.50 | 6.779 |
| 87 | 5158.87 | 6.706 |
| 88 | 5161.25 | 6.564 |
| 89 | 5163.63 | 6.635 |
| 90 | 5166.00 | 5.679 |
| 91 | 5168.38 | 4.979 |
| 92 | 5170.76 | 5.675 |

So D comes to 4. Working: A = 1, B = 5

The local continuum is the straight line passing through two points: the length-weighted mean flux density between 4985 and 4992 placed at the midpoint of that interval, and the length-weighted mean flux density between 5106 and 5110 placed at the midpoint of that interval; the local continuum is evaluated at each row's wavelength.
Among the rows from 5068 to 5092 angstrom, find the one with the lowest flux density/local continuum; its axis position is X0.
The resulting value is 5081.06 angstrom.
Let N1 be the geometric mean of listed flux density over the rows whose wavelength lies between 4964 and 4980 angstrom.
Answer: 6.91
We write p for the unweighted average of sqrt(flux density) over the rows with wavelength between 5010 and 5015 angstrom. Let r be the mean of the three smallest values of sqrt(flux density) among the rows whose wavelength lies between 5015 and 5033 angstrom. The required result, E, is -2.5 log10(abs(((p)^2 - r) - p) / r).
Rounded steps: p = 2.53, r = 2.57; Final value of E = 0.74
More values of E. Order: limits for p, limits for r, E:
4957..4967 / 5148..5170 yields 0.24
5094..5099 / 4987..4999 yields 0.63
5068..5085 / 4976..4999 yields 0.57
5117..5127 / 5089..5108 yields 0.49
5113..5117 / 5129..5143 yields 0.41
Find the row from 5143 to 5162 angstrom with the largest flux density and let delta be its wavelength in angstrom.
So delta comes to 5156.50 angstrom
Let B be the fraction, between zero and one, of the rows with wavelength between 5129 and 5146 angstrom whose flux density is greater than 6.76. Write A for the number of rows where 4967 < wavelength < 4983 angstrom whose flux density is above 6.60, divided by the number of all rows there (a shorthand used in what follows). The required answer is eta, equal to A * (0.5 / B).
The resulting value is 3.00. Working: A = 0.9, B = 0.14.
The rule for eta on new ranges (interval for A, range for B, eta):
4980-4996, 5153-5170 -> 2.50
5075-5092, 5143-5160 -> 1.00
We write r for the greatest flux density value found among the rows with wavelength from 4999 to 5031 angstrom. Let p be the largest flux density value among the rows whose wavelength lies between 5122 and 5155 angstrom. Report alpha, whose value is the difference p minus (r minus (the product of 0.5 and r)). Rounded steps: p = 6.96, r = 7.075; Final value 3.42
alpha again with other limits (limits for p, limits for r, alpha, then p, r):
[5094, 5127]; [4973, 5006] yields 3.59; 7.147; 7.112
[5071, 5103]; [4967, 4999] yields 3.52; 7.072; 7.112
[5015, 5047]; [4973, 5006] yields 3.67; 7.225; 7.112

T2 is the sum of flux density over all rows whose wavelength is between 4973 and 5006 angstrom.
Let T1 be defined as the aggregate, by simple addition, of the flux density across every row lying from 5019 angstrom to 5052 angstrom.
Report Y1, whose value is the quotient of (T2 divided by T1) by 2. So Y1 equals 0.501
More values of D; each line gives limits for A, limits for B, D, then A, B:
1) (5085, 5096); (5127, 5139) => 3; 0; 3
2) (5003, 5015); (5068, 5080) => -1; 2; 1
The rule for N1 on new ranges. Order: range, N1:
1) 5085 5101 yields 6.71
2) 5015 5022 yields 6.67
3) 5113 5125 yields 6.83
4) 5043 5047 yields 7.03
